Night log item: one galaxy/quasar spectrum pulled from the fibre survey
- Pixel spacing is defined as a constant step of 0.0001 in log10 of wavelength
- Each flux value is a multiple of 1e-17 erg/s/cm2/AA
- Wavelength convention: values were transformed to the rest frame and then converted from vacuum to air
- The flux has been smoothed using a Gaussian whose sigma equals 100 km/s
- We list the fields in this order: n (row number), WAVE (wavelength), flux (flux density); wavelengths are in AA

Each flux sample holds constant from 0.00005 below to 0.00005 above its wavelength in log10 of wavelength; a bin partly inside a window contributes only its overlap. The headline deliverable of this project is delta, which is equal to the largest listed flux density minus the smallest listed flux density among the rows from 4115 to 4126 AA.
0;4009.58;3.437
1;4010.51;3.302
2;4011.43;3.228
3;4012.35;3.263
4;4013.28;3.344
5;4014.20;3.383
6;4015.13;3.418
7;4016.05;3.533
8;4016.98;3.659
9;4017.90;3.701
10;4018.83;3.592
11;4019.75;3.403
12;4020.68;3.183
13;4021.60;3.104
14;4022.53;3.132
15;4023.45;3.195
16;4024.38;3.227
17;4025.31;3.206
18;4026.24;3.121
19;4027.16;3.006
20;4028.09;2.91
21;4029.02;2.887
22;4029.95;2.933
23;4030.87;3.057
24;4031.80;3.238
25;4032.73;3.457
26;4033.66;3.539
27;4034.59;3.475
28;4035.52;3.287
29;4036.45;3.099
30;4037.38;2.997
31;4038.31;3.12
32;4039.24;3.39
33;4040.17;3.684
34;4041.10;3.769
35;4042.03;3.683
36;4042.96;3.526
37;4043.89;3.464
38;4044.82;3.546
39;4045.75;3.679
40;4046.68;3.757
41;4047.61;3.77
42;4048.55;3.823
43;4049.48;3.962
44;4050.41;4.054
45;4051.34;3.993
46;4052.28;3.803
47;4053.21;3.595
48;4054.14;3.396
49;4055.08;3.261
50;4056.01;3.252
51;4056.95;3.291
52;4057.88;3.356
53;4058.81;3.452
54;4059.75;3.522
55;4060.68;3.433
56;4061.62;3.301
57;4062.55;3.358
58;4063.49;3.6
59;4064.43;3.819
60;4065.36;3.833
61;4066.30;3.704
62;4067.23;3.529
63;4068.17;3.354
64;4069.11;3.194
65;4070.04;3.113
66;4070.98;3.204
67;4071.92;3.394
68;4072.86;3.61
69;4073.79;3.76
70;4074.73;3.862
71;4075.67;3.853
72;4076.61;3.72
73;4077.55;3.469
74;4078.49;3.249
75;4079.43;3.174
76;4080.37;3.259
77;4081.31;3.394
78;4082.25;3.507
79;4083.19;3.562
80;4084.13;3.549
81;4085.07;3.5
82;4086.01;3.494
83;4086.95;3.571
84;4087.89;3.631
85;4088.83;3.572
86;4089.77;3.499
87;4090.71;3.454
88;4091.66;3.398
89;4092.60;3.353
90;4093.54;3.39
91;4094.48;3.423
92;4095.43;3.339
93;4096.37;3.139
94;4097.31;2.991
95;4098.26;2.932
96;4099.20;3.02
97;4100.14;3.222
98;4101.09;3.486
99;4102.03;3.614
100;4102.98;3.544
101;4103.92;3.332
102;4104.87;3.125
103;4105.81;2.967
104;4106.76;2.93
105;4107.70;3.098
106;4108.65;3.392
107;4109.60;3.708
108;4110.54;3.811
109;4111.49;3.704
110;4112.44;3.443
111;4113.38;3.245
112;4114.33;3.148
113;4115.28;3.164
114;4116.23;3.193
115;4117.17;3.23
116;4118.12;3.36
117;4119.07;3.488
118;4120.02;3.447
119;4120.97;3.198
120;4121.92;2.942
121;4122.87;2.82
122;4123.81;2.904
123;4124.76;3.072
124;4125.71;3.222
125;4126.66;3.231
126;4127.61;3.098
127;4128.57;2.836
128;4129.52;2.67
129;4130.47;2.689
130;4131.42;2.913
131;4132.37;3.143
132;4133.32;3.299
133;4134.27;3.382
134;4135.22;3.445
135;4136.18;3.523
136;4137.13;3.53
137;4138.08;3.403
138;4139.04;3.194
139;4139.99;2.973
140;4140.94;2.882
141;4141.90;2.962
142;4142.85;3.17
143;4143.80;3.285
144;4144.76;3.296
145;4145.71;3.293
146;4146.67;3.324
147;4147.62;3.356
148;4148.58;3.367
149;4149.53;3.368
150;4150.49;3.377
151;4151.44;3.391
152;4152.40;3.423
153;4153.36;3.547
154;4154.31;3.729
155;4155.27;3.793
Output 0.67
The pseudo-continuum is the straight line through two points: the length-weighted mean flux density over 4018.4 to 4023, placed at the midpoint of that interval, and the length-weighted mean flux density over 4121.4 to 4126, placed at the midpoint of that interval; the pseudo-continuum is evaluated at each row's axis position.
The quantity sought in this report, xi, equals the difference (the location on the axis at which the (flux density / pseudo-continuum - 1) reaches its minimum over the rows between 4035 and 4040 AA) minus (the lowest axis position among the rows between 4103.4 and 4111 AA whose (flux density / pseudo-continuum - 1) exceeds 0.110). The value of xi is -71.3 AA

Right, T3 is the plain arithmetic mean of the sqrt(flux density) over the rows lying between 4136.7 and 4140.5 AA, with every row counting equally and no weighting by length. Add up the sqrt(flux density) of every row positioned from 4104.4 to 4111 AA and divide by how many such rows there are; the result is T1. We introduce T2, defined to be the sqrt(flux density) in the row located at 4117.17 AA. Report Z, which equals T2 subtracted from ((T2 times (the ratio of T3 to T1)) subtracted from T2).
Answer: -1.79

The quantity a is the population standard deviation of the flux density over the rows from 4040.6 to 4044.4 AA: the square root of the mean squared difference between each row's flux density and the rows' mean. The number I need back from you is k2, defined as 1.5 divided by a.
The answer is 12.4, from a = 0.12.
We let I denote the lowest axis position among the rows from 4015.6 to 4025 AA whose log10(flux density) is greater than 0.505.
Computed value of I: 4016.05 AA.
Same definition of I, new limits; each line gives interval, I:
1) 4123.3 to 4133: 4125.71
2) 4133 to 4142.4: 4133.32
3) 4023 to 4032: 4024.38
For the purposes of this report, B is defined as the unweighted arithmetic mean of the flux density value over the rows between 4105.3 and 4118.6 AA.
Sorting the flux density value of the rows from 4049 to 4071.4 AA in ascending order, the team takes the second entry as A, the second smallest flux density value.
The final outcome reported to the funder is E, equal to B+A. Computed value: 6.5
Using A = 3.194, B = 3.31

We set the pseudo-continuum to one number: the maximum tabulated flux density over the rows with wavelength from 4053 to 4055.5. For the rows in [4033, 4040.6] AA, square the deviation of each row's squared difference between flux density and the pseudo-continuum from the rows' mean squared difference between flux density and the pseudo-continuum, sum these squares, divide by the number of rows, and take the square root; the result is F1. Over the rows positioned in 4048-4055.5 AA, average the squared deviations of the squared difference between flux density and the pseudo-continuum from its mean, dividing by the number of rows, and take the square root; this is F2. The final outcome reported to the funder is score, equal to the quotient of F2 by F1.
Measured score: 0.53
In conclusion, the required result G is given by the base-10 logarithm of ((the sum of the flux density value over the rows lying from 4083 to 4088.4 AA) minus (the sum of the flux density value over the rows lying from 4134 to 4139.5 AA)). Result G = -0.08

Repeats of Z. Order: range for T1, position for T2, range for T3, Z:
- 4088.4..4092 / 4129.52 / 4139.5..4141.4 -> -1.50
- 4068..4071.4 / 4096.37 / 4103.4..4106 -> -1.75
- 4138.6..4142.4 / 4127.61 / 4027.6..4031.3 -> -1.74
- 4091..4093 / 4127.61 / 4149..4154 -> -1.77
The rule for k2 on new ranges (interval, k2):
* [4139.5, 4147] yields 8.9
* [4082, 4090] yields 34.3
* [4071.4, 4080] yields 6.2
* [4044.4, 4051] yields 9.5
